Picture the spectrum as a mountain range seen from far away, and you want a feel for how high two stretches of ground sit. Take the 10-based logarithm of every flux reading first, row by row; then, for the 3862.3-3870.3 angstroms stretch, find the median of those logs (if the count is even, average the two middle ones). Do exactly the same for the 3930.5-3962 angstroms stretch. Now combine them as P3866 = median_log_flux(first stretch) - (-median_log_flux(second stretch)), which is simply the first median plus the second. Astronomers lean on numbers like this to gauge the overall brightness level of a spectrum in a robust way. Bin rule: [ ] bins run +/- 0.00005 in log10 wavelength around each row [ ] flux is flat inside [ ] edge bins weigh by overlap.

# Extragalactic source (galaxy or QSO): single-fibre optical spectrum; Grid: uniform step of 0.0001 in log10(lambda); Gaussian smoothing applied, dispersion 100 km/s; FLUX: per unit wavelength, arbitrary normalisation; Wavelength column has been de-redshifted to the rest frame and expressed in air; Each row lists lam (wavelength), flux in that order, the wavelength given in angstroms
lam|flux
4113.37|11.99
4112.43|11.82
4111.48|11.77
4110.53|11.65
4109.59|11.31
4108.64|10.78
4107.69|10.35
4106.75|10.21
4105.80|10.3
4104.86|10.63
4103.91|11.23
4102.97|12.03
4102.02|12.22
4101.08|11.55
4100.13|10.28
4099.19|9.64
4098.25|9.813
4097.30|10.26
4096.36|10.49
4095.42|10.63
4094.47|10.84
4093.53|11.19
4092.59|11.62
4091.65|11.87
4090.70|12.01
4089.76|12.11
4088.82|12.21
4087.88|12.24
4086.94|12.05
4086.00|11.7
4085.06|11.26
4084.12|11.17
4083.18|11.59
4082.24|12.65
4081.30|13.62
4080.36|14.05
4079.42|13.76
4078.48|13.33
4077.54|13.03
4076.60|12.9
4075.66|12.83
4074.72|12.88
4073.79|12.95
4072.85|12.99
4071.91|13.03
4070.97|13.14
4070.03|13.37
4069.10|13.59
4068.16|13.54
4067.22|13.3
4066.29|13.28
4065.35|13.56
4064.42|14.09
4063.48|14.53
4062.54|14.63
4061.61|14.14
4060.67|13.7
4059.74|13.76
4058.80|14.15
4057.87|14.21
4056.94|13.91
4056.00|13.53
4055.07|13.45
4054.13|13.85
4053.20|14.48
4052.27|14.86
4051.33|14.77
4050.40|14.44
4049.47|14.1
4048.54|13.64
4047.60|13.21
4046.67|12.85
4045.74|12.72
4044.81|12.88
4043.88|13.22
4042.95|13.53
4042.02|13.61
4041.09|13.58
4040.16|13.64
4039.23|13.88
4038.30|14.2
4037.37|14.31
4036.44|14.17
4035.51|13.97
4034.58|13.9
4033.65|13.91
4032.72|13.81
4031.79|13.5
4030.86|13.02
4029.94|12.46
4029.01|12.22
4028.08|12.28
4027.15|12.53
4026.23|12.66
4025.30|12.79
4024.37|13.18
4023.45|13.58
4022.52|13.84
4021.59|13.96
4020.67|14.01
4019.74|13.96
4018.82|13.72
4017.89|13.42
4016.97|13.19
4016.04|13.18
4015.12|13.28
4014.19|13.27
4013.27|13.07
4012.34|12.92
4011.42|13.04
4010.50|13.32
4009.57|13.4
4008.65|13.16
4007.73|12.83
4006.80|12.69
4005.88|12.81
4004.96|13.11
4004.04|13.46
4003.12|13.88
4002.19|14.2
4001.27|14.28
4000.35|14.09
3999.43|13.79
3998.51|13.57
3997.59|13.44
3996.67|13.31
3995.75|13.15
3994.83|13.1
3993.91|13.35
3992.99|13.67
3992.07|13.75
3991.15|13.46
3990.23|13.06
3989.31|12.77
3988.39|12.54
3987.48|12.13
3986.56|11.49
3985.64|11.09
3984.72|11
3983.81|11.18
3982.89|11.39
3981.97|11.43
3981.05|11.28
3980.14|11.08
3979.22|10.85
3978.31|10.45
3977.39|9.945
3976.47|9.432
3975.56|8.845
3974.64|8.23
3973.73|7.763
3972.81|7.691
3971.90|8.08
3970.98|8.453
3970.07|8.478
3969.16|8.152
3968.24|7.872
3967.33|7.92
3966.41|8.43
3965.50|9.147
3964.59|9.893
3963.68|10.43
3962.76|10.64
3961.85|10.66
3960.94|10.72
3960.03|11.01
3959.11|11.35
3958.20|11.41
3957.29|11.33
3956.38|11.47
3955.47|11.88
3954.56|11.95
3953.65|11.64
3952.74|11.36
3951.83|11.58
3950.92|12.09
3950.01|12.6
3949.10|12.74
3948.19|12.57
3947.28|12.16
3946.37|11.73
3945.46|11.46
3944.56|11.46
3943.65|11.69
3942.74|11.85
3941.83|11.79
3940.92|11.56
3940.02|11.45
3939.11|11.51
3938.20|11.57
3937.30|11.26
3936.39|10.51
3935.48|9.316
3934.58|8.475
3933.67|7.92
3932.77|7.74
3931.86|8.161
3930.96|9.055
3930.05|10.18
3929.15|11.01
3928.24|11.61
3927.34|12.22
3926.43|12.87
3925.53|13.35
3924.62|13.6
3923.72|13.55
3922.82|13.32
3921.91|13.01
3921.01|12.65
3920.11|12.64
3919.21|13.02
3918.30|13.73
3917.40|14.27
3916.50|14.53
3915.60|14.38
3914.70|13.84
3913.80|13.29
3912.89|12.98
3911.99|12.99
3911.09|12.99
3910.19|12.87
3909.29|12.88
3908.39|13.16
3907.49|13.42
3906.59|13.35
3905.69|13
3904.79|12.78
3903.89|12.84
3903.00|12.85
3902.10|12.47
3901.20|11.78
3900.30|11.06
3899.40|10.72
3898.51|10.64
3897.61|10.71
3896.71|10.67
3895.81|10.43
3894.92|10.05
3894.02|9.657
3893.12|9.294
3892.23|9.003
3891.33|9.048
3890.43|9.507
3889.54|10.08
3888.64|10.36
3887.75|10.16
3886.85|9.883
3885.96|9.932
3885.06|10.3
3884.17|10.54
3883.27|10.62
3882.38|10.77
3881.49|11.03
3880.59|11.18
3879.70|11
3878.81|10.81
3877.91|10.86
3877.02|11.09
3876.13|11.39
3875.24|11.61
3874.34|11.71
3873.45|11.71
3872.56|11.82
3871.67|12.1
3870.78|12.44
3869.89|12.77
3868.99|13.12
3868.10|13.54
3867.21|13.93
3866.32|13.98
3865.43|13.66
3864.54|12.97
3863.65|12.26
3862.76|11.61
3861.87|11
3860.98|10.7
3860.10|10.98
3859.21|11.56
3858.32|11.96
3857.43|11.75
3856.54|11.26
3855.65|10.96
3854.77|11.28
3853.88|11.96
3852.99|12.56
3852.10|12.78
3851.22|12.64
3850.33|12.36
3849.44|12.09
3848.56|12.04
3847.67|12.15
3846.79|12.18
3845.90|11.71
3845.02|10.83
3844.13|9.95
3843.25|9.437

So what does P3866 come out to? 2.18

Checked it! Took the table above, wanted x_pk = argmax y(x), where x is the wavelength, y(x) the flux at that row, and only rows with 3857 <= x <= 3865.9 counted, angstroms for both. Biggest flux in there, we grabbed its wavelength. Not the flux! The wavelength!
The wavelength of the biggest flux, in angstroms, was 3865.43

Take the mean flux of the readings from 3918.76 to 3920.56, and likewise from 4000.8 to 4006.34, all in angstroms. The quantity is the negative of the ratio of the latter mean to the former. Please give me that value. -1.06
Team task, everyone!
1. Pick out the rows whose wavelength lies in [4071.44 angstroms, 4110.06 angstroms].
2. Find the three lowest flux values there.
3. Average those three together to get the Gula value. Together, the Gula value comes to 9.9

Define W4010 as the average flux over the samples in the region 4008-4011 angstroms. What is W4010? 13.3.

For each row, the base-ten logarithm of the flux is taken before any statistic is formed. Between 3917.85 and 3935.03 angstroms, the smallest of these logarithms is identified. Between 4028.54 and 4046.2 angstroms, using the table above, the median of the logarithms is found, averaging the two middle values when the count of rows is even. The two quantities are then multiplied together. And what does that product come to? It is 1.01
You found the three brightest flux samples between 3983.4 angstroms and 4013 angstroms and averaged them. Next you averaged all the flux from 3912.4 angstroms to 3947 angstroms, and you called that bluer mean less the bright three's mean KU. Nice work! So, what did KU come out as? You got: -2.4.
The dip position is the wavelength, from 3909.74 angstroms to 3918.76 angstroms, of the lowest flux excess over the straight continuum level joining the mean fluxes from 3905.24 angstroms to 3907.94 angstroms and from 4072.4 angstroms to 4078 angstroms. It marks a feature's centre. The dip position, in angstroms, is 3910.19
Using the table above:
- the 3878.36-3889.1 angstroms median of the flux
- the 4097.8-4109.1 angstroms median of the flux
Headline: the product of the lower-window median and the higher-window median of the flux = 111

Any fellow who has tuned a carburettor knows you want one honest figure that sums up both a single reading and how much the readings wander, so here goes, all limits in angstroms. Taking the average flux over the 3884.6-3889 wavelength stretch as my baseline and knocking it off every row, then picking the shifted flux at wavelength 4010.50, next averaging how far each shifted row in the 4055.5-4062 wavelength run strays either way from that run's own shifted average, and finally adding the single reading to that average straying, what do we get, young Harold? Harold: 3.4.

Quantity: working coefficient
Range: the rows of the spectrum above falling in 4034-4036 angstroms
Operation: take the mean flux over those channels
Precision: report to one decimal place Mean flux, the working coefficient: 13.9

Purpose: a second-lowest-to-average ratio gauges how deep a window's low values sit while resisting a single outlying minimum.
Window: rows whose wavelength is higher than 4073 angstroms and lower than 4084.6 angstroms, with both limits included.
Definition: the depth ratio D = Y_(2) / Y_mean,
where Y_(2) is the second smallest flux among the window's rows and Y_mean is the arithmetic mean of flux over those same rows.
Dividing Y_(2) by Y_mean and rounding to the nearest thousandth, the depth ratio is 0.899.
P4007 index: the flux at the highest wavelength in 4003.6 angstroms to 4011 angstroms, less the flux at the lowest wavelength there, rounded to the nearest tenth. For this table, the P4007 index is -0.1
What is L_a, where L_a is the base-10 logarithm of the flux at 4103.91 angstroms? 1.05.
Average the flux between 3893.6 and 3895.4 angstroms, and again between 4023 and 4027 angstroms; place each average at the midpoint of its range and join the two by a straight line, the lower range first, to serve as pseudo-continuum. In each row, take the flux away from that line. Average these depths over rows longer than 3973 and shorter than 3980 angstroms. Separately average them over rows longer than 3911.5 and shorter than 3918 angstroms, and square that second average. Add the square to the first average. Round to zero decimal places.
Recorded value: 14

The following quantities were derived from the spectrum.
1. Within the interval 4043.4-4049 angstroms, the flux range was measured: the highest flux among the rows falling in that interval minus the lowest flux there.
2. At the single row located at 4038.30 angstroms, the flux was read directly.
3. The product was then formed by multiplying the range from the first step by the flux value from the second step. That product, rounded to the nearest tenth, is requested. 13.1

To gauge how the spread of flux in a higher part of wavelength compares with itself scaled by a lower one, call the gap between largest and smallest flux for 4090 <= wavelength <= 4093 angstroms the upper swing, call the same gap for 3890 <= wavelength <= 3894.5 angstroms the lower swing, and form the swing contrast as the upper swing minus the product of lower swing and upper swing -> 0.1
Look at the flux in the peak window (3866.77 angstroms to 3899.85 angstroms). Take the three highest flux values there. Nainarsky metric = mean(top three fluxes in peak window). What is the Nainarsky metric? 13.5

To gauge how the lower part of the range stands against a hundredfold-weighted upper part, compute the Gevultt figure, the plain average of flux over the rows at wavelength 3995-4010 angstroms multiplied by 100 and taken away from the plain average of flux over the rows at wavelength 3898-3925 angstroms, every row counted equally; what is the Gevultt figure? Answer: -1332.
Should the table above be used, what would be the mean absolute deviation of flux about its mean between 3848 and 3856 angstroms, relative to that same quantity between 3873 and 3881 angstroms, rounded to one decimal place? 1.5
